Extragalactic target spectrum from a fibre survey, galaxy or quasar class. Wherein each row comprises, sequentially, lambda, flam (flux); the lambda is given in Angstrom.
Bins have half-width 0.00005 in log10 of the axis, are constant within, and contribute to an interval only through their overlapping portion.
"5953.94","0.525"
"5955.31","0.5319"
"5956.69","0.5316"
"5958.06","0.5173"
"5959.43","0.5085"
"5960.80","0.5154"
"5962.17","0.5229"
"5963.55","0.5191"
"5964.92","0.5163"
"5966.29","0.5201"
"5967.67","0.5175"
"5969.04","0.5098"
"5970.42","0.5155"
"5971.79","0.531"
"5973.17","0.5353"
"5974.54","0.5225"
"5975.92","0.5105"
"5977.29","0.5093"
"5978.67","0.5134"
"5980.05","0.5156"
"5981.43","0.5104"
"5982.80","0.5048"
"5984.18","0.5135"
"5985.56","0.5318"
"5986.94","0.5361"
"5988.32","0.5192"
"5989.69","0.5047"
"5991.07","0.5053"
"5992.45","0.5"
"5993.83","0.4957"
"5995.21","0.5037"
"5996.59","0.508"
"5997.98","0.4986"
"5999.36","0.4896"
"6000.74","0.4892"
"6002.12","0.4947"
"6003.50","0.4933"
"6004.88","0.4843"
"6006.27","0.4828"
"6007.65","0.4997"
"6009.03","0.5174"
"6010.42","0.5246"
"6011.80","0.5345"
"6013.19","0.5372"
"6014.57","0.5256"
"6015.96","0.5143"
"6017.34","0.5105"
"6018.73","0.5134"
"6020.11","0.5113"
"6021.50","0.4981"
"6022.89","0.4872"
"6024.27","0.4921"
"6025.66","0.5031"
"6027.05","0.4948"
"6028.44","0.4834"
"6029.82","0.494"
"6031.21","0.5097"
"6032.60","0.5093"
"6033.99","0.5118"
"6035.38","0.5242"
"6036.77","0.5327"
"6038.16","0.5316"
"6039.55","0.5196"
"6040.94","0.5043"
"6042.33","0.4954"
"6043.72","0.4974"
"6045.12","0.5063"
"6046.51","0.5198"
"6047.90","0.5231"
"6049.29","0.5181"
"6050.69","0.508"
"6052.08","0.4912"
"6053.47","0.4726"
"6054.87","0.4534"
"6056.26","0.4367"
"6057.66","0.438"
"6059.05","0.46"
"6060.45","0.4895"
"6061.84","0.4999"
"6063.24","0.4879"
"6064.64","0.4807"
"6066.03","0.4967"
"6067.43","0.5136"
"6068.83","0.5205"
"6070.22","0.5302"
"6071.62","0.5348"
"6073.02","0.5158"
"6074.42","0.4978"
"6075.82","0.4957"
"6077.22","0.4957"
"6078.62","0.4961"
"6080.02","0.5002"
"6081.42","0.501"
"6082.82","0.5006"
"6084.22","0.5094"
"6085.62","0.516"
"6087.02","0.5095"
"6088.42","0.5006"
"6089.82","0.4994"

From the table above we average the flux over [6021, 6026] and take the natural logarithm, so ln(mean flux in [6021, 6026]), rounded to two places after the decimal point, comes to -0.70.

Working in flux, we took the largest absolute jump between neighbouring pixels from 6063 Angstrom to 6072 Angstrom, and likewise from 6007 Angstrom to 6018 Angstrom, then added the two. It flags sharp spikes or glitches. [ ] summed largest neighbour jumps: 0.0346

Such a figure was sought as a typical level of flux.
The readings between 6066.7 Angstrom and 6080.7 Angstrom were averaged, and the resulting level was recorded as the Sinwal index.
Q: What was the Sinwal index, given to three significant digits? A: 0.510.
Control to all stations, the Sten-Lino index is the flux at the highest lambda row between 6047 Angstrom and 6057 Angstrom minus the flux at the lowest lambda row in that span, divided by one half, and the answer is -0.17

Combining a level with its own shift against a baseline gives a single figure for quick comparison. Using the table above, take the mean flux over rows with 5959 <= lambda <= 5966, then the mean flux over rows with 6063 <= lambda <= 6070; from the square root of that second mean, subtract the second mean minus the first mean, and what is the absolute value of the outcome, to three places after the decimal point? 0.724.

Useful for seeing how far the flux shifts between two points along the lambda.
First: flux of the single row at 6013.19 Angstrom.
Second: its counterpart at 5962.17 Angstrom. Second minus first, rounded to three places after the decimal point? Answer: -0.014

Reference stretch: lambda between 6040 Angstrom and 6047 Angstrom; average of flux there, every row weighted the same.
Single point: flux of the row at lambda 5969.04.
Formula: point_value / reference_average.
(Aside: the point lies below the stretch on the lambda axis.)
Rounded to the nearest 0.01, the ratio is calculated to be 1.01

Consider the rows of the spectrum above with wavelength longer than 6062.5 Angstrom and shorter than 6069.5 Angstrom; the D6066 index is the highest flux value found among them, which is 0.5205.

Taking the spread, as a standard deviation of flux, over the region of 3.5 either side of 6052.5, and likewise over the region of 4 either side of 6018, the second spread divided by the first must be 0.34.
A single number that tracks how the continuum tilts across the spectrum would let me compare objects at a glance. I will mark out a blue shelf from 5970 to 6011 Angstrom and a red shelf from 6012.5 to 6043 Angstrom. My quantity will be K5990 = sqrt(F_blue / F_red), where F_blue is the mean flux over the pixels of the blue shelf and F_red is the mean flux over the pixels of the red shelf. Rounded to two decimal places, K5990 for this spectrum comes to 1.00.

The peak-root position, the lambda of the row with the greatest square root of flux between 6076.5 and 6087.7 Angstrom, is 6085.62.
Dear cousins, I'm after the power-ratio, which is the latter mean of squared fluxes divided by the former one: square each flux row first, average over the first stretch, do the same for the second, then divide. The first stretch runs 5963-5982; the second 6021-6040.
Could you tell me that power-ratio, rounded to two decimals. 0.96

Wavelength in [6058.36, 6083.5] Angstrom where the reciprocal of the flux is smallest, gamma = 6071.62 Angstrom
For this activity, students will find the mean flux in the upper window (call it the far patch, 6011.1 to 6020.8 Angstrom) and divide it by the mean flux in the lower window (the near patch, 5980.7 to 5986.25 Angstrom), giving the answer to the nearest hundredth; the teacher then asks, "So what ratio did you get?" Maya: 1.01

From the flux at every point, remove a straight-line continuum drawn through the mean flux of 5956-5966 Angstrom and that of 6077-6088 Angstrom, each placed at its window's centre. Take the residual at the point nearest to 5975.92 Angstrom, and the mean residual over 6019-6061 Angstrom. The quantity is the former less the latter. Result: 0.005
